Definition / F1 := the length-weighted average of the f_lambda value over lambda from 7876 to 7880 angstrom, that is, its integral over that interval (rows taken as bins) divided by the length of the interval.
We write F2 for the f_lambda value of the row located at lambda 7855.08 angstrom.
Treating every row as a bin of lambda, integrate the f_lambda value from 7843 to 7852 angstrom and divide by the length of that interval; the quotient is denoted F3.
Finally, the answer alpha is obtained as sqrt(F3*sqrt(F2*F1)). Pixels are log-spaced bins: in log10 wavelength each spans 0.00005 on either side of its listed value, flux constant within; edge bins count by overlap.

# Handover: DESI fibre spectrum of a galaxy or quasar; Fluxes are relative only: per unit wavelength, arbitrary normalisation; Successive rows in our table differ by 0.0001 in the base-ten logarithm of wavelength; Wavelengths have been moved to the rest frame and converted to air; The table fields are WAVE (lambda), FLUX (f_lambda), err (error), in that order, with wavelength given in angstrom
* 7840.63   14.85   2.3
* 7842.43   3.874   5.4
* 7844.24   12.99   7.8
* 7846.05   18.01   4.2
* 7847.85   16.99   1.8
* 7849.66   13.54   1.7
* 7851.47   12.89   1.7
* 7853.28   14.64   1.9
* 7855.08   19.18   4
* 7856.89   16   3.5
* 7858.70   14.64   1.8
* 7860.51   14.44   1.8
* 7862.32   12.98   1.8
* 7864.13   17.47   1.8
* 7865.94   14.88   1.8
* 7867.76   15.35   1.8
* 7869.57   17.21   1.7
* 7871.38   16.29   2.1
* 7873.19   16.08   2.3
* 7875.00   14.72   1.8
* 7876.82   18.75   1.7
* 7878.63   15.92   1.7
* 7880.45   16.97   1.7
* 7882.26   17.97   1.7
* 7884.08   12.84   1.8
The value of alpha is 16.3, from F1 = 17.3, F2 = 19.18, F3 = 14.5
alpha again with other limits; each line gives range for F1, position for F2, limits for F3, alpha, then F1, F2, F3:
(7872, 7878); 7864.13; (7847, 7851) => 15.9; 16.5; 17.47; 15.0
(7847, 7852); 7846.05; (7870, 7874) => 16.3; 14.5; 18.01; 16.3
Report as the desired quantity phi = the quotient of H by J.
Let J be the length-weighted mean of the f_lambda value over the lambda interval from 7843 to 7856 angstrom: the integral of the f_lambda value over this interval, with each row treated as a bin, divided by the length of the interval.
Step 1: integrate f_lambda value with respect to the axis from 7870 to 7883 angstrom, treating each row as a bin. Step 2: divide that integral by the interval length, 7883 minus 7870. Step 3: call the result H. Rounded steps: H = 16.7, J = 15.2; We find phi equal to 1.10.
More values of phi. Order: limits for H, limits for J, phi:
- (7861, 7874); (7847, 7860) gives 1.02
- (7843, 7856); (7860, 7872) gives 0.98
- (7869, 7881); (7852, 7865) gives 1.06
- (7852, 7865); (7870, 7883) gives 0.93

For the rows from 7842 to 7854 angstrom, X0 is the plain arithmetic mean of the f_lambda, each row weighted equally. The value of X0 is 13.3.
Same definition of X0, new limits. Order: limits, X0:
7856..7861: 15.0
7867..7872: 16.3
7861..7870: 15.6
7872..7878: 16.5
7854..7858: 17.6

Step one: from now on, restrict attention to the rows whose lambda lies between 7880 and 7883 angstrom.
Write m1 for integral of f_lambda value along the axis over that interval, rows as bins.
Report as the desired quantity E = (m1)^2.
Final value 2771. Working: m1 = 53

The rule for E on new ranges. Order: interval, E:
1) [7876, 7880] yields 4764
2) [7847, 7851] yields 3583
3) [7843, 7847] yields 3387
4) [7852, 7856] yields 4385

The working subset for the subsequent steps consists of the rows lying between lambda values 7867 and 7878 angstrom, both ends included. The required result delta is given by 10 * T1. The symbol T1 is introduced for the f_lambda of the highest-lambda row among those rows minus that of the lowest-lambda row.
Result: 34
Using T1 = 3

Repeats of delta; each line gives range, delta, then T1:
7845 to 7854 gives -34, -3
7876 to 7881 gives -18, -2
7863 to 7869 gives -21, -2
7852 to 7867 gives 2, 0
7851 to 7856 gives 63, 6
